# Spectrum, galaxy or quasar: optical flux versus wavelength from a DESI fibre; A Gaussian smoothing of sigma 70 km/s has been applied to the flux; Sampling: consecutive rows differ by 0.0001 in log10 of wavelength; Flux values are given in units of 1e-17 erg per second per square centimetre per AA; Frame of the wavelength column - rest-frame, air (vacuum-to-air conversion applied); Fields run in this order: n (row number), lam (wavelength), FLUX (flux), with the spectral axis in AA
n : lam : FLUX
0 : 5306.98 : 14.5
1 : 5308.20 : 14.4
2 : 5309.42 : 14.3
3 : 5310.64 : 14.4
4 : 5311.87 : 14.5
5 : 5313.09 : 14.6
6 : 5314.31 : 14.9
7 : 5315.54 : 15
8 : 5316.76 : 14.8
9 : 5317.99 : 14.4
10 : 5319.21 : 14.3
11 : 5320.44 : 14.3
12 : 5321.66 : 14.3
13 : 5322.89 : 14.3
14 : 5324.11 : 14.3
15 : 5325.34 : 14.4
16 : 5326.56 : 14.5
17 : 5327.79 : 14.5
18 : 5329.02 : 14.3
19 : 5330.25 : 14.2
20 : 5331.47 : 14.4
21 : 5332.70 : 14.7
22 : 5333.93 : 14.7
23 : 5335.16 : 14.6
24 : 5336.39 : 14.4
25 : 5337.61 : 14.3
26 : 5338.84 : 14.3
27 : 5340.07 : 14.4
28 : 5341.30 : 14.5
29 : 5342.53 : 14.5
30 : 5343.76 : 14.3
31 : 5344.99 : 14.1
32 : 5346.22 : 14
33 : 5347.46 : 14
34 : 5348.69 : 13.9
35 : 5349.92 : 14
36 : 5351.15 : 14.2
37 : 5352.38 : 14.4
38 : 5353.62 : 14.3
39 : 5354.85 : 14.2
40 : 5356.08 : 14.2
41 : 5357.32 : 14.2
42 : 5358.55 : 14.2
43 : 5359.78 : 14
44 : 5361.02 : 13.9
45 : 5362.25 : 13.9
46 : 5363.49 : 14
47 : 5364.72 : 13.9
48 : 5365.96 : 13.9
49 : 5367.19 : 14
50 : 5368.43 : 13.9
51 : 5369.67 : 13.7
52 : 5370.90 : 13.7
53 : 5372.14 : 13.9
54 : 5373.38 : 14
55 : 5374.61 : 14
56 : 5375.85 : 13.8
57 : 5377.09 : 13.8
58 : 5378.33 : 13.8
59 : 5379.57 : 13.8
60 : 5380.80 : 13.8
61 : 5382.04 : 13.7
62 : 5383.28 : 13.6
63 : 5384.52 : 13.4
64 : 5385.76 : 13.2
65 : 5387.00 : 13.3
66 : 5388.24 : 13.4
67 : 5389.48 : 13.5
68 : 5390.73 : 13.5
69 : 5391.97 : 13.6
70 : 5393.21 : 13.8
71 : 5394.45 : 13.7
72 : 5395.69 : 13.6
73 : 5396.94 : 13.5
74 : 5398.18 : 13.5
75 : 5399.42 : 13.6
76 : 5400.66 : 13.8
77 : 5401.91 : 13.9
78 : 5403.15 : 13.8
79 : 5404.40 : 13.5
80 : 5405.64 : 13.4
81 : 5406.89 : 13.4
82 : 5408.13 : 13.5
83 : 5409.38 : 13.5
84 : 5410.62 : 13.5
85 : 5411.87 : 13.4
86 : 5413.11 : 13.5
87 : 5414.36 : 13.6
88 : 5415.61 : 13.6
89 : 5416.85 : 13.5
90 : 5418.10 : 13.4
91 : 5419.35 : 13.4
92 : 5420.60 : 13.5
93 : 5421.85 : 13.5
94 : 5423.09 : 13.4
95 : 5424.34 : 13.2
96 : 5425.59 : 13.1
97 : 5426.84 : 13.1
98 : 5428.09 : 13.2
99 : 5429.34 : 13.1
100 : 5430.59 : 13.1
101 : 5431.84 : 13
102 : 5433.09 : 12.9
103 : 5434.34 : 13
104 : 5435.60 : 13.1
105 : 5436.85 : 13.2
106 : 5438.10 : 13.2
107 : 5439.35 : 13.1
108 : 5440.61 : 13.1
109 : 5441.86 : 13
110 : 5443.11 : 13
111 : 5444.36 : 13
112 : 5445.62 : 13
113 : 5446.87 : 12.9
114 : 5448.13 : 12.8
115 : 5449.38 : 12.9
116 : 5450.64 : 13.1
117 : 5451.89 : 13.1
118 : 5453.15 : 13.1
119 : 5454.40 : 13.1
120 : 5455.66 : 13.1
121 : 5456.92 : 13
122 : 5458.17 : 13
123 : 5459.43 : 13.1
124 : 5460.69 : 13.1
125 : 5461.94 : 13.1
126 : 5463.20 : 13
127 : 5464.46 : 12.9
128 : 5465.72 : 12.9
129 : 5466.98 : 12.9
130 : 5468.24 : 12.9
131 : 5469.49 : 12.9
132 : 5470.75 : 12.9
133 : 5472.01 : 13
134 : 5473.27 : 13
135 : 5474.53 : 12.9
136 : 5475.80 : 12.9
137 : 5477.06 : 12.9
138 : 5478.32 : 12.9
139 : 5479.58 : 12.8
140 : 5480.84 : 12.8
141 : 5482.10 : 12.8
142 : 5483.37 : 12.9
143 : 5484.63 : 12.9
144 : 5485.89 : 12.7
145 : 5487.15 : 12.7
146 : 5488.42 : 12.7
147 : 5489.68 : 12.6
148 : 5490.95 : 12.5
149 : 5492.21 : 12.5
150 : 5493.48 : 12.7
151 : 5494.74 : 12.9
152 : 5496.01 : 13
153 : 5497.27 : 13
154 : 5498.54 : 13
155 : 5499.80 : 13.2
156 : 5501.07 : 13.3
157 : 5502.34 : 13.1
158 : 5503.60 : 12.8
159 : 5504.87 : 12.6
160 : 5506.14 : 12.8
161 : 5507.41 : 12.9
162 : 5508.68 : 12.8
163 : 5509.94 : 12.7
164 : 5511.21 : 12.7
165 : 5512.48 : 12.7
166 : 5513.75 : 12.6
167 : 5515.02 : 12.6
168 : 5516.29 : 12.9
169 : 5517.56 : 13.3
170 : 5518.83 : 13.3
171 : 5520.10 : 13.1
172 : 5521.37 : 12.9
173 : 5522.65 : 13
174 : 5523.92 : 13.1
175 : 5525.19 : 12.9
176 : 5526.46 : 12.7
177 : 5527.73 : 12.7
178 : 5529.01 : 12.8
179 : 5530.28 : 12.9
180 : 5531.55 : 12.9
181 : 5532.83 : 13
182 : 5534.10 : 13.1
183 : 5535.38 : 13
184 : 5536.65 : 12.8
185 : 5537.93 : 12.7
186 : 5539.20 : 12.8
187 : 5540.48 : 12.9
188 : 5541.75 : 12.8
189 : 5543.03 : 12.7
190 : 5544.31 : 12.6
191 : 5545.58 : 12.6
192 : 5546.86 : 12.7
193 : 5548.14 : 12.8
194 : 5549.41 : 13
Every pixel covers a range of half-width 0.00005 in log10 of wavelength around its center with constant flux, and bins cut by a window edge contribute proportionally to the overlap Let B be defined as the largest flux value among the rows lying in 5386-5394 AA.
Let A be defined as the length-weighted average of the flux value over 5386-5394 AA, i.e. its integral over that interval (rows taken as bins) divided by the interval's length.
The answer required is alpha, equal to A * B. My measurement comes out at 186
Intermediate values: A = 13.5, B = 13.8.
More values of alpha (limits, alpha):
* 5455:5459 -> 171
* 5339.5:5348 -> 207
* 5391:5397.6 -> 188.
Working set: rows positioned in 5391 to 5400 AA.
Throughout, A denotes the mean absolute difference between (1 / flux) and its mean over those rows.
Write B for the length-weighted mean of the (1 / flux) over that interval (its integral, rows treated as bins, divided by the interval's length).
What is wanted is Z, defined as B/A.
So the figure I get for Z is 177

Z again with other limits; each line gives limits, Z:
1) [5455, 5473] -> 177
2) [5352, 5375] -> 96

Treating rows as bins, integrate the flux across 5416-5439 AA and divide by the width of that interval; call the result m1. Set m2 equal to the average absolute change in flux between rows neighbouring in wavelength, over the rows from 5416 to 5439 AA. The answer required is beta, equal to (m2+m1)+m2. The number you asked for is 13.4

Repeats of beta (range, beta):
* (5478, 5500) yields 13.0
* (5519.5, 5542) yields 13.1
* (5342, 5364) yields 14.3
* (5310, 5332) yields 14.7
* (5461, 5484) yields 13.0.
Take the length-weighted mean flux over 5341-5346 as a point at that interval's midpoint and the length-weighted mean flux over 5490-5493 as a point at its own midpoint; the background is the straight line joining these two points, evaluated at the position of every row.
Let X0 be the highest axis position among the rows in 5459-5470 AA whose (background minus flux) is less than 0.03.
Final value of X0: 5469.49 AA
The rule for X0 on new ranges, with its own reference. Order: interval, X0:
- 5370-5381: 5374.61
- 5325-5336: 5335.16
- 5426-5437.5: 5436.85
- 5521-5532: 5531.55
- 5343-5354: 5353.62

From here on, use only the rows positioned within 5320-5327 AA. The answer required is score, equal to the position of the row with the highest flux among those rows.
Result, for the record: 5326.56 AA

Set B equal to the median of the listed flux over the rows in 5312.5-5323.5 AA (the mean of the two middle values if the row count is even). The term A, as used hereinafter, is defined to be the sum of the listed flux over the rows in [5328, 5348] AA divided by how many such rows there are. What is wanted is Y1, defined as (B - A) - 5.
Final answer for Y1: -5.0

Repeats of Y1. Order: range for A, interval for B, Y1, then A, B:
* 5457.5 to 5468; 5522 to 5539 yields -5.1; 13.0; 12.9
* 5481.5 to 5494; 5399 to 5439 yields -4.3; 12.7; 13.4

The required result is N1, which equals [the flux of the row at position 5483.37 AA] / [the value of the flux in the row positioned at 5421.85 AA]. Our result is 0.96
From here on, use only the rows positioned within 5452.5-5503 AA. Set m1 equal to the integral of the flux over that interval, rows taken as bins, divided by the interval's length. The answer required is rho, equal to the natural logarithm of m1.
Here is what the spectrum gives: 2.56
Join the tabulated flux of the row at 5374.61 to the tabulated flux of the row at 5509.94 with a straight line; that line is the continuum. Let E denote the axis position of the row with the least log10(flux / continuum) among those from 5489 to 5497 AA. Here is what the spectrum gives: 5490.95 AA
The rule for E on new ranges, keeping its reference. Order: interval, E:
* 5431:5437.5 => 5433.09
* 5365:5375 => 5369.67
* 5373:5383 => 5382.04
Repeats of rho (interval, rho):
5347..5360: 2.65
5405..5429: 2.60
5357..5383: 2.63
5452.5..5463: 2.57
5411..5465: 2.58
